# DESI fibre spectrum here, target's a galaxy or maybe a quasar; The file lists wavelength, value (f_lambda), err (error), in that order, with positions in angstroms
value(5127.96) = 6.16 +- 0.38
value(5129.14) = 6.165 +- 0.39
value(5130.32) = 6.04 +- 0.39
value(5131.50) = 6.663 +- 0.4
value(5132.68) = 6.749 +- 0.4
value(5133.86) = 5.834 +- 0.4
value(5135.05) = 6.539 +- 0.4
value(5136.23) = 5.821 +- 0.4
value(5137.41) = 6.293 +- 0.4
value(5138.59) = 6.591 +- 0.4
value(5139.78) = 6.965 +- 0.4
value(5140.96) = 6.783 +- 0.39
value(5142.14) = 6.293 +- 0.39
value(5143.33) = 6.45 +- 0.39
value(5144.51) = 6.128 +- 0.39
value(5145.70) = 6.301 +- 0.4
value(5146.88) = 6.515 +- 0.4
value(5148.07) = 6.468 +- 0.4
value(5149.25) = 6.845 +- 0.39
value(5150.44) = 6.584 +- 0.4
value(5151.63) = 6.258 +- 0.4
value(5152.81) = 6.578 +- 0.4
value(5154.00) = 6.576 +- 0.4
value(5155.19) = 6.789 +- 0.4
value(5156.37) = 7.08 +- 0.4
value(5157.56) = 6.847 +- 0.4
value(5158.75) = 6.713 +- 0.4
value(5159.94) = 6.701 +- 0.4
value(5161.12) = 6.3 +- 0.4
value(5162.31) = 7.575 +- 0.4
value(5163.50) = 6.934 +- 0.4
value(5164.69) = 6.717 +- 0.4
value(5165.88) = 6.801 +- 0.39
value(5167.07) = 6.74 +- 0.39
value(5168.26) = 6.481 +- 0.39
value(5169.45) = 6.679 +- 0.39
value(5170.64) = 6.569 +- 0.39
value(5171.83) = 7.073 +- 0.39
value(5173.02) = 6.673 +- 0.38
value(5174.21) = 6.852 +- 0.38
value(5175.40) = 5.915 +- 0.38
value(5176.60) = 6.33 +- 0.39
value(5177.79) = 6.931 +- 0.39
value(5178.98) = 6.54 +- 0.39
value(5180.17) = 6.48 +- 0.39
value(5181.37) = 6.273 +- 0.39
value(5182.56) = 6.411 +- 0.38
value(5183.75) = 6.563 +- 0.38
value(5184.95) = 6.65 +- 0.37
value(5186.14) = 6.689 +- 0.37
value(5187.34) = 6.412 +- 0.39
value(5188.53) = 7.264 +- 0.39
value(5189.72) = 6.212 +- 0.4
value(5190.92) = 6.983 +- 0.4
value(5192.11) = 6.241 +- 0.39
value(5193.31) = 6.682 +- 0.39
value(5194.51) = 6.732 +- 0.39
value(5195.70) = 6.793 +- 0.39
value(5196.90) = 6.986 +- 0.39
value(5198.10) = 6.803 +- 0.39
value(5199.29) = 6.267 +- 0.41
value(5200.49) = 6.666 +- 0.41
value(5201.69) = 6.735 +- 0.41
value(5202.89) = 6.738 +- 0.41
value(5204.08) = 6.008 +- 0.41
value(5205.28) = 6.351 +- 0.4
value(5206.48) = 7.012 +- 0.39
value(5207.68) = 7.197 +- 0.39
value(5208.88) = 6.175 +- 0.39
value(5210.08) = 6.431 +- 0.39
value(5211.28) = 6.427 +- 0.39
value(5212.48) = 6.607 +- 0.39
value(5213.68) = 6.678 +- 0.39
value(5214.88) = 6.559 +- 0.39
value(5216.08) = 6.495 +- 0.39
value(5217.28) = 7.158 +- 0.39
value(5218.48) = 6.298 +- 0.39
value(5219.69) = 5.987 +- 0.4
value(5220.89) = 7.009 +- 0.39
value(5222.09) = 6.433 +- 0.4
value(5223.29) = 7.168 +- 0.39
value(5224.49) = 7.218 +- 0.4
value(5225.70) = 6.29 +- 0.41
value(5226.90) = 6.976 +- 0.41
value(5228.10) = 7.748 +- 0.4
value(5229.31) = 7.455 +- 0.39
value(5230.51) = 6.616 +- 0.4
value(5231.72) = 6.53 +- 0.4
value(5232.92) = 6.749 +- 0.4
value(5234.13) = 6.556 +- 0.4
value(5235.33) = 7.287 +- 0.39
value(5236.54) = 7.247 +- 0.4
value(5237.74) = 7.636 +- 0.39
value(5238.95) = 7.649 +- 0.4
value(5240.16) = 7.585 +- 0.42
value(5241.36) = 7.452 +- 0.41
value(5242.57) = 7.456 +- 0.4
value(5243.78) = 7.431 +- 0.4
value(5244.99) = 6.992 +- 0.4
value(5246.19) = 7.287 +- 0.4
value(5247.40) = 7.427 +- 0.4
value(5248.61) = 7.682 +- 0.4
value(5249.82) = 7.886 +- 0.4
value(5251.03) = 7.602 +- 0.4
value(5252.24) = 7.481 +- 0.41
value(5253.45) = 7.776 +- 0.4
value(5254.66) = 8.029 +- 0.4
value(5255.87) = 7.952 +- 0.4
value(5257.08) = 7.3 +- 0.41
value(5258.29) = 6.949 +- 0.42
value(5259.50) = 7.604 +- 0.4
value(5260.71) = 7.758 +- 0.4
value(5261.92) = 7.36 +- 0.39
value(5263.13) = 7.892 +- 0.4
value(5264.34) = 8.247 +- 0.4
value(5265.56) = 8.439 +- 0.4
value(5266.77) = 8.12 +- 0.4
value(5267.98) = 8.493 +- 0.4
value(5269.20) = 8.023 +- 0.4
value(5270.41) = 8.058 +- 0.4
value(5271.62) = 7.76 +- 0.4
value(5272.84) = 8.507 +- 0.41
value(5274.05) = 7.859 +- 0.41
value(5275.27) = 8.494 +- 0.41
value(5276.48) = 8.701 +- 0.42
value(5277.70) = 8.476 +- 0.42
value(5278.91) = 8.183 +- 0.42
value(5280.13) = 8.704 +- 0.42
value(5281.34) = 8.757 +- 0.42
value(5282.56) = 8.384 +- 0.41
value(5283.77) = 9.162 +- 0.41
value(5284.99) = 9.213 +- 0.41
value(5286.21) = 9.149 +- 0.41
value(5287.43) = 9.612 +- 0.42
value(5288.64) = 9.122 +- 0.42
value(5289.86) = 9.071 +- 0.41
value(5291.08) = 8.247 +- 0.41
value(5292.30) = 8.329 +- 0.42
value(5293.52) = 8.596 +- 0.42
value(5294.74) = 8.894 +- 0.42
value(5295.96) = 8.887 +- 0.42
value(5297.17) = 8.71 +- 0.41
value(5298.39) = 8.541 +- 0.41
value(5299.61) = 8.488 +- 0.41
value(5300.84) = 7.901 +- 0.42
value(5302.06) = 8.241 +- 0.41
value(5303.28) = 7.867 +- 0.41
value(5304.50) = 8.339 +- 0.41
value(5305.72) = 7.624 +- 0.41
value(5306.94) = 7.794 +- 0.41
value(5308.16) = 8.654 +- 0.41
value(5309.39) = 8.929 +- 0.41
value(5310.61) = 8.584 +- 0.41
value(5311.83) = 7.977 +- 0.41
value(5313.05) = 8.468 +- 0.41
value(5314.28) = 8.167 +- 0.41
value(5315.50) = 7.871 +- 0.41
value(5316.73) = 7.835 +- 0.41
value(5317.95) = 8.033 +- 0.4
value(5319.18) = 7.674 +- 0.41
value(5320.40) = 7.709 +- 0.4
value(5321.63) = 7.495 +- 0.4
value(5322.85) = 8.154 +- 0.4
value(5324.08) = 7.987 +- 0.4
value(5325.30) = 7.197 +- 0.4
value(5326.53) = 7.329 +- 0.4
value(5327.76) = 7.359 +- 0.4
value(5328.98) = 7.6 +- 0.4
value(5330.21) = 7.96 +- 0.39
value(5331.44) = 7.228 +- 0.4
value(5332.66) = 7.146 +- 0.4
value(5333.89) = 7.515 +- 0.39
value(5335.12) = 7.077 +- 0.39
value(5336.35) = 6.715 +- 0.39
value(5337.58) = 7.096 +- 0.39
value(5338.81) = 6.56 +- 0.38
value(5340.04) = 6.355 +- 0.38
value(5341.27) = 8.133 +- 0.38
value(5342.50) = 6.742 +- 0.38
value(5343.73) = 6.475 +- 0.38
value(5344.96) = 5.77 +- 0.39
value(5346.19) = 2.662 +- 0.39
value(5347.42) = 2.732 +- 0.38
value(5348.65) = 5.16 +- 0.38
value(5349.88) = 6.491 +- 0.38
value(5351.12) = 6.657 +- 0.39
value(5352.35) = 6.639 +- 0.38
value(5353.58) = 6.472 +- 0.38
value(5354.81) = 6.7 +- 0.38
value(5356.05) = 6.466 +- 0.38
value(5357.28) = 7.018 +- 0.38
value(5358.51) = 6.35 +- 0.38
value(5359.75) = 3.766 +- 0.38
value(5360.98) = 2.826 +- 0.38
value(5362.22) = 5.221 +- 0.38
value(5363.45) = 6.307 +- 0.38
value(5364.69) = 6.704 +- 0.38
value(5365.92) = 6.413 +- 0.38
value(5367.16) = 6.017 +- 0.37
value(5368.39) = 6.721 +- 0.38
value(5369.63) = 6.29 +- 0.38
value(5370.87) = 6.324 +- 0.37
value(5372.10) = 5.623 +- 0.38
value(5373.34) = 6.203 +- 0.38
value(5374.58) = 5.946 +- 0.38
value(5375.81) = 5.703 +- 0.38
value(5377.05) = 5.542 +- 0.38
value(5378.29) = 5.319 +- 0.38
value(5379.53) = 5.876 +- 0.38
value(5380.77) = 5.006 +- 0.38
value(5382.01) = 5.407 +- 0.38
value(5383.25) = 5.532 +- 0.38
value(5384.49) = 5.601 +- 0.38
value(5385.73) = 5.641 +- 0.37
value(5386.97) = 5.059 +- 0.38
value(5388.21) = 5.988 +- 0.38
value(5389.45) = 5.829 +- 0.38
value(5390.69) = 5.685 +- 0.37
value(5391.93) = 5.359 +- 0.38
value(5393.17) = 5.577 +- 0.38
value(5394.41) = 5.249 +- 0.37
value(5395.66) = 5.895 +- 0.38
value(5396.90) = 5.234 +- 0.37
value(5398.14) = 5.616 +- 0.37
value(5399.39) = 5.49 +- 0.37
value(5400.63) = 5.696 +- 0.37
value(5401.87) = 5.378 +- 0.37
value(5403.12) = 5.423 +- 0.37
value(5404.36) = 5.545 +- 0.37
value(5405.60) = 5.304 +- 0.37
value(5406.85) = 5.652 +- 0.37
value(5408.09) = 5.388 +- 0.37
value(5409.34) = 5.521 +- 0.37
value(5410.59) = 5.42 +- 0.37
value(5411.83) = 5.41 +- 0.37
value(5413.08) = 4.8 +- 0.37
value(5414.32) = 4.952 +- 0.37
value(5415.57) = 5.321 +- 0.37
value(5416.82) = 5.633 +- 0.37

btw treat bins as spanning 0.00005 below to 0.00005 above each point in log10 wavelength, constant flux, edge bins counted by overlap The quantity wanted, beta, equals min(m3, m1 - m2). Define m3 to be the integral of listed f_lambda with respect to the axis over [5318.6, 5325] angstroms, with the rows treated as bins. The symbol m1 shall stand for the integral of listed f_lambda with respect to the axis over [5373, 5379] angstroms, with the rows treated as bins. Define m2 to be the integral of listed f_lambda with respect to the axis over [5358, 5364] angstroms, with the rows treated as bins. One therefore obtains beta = 5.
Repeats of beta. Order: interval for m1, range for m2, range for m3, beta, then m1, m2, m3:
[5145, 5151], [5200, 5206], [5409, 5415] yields 0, 39.2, 39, 31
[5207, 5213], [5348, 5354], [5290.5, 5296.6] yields 2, 39.4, 38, 52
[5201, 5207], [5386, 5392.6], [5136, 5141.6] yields 2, 39.4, 37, 37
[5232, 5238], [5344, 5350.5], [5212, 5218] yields 12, 42.3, 30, 40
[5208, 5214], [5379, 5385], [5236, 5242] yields 6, 38.9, 33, 45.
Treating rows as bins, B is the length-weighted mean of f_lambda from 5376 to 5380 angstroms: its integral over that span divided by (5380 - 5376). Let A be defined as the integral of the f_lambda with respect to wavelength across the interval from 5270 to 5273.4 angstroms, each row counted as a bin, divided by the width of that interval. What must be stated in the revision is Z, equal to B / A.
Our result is 0.69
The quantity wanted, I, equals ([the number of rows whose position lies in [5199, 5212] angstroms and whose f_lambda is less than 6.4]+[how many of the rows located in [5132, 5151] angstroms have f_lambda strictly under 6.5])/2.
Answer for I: 6.0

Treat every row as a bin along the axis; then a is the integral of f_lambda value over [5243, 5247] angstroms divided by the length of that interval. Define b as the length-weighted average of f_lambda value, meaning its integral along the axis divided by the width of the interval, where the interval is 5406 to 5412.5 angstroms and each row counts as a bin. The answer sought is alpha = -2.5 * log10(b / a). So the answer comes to 0.3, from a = 7.3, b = 5.5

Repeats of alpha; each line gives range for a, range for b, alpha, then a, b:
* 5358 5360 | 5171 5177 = -0.3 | 5.2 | 6.6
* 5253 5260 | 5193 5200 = 0.1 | 7.6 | 6.7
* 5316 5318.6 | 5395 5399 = 0.4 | 7.9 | 5.6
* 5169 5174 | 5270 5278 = -0.2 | 6.8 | 8.3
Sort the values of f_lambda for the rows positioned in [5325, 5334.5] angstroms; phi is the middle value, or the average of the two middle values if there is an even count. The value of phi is 7.3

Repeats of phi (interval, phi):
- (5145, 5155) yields 6.5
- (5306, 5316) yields 8.3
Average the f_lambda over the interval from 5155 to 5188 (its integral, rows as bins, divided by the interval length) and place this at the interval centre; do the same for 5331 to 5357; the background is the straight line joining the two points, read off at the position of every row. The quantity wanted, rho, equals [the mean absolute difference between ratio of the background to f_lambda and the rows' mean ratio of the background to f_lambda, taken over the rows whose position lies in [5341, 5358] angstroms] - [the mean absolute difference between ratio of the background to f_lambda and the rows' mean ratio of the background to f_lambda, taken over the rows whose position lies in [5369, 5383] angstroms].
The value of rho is 0.28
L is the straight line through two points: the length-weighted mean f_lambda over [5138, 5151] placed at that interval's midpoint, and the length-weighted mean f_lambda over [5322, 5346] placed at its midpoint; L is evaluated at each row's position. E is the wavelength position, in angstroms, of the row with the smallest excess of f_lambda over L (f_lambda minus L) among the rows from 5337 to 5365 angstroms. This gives 5346.19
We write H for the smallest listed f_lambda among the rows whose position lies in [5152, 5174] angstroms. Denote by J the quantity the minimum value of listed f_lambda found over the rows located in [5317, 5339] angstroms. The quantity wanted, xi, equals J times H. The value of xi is 41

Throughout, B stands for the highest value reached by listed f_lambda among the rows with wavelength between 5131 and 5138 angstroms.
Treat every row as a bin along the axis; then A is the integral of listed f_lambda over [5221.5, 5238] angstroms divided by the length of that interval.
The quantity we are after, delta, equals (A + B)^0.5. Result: 3.71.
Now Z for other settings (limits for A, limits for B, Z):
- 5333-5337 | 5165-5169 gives 0.94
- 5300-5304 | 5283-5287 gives 1.14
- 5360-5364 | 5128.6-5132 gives 1.35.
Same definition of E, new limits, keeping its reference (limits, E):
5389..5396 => 5394.41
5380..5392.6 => 5380.77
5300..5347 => 5346.19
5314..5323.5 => 5321.63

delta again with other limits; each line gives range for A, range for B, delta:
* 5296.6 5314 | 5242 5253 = 4.02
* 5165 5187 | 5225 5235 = 3.79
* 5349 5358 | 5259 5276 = 3.89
